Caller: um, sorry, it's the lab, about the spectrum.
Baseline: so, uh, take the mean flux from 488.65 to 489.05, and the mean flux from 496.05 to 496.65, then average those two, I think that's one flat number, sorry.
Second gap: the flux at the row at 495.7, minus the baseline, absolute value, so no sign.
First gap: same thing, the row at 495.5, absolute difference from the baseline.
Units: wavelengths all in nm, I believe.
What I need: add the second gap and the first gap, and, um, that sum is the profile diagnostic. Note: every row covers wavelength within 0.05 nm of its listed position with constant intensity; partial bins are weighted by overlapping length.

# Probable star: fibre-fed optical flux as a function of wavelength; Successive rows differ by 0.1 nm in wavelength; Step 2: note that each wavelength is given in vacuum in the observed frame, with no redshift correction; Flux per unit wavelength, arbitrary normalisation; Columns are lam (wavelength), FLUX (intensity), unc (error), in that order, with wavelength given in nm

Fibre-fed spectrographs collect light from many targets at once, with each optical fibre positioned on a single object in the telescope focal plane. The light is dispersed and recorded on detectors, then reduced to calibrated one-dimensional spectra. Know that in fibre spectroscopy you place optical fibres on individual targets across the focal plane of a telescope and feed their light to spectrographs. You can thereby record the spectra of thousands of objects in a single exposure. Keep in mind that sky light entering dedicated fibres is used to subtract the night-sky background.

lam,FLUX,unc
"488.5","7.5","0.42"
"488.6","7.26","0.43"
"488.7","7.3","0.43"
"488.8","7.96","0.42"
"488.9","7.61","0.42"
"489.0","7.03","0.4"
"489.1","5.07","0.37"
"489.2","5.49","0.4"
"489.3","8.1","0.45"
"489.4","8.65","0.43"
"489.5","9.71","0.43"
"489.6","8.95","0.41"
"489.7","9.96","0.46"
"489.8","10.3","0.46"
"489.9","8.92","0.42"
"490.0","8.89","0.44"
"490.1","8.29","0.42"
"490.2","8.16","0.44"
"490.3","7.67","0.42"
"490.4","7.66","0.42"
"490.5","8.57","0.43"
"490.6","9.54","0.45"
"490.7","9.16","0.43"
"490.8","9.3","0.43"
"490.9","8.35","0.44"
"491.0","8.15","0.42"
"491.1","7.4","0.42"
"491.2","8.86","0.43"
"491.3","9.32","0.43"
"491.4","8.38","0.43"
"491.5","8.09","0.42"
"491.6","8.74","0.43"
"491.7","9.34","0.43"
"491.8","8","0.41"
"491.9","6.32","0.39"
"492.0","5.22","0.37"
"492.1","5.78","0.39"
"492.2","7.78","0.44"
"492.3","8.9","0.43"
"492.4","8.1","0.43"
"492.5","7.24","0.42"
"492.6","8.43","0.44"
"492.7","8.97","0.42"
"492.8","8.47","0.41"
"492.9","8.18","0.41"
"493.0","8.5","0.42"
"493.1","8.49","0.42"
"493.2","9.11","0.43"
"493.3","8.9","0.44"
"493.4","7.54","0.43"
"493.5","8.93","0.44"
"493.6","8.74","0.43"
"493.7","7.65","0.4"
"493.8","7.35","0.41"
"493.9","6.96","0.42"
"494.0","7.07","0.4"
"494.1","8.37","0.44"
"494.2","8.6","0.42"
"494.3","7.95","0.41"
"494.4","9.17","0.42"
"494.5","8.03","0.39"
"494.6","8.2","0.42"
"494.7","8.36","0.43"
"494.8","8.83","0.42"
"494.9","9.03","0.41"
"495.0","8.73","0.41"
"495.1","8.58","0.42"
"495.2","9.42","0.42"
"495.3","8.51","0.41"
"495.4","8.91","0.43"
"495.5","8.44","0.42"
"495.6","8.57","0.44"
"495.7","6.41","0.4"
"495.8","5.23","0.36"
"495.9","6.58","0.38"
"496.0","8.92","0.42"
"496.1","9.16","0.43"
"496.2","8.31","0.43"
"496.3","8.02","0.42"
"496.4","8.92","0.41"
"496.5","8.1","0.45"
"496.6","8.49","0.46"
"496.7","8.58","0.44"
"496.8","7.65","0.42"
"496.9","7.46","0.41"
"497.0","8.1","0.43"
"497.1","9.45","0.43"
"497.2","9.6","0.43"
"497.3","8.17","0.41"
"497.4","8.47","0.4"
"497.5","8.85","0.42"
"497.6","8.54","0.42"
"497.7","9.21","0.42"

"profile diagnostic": 2.0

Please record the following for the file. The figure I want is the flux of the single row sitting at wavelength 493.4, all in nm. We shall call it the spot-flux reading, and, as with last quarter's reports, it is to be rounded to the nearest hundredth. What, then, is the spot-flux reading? 7.54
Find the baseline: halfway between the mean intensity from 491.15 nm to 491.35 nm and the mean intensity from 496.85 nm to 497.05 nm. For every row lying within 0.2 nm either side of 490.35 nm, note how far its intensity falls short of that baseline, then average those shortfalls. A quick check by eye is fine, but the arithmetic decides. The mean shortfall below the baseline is 0.42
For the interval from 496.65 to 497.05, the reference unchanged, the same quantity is 0.49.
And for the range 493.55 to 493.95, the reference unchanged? 0.76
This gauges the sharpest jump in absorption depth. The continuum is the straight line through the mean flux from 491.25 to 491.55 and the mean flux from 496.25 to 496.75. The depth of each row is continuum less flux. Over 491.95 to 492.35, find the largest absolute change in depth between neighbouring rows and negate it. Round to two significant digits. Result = -2.0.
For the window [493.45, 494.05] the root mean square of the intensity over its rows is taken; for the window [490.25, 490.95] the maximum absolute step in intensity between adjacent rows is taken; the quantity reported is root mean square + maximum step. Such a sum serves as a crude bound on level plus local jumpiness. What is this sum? 8.8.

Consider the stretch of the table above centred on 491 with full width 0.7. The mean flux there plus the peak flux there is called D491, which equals 17.97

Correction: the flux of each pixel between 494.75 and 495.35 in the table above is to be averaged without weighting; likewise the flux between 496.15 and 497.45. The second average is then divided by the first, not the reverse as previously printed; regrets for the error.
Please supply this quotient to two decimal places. 0.95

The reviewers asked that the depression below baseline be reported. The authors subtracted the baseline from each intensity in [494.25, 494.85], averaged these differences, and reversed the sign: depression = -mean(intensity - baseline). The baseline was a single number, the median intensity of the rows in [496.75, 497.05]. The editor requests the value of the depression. -0.77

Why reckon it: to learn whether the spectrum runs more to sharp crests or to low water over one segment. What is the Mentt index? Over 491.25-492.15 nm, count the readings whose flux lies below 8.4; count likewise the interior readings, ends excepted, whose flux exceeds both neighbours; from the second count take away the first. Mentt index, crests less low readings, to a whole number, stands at -5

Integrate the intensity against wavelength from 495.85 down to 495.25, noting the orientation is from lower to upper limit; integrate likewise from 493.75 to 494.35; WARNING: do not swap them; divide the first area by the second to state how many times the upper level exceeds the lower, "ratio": 1.00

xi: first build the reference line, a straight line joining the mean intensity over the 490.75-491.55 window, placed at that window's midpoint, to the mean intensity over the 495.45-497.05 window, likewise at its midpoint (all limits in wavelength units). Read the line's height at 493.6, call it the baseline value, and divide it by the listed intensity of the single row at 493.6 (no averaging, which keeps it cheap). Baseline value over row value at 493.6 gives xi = 0.940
